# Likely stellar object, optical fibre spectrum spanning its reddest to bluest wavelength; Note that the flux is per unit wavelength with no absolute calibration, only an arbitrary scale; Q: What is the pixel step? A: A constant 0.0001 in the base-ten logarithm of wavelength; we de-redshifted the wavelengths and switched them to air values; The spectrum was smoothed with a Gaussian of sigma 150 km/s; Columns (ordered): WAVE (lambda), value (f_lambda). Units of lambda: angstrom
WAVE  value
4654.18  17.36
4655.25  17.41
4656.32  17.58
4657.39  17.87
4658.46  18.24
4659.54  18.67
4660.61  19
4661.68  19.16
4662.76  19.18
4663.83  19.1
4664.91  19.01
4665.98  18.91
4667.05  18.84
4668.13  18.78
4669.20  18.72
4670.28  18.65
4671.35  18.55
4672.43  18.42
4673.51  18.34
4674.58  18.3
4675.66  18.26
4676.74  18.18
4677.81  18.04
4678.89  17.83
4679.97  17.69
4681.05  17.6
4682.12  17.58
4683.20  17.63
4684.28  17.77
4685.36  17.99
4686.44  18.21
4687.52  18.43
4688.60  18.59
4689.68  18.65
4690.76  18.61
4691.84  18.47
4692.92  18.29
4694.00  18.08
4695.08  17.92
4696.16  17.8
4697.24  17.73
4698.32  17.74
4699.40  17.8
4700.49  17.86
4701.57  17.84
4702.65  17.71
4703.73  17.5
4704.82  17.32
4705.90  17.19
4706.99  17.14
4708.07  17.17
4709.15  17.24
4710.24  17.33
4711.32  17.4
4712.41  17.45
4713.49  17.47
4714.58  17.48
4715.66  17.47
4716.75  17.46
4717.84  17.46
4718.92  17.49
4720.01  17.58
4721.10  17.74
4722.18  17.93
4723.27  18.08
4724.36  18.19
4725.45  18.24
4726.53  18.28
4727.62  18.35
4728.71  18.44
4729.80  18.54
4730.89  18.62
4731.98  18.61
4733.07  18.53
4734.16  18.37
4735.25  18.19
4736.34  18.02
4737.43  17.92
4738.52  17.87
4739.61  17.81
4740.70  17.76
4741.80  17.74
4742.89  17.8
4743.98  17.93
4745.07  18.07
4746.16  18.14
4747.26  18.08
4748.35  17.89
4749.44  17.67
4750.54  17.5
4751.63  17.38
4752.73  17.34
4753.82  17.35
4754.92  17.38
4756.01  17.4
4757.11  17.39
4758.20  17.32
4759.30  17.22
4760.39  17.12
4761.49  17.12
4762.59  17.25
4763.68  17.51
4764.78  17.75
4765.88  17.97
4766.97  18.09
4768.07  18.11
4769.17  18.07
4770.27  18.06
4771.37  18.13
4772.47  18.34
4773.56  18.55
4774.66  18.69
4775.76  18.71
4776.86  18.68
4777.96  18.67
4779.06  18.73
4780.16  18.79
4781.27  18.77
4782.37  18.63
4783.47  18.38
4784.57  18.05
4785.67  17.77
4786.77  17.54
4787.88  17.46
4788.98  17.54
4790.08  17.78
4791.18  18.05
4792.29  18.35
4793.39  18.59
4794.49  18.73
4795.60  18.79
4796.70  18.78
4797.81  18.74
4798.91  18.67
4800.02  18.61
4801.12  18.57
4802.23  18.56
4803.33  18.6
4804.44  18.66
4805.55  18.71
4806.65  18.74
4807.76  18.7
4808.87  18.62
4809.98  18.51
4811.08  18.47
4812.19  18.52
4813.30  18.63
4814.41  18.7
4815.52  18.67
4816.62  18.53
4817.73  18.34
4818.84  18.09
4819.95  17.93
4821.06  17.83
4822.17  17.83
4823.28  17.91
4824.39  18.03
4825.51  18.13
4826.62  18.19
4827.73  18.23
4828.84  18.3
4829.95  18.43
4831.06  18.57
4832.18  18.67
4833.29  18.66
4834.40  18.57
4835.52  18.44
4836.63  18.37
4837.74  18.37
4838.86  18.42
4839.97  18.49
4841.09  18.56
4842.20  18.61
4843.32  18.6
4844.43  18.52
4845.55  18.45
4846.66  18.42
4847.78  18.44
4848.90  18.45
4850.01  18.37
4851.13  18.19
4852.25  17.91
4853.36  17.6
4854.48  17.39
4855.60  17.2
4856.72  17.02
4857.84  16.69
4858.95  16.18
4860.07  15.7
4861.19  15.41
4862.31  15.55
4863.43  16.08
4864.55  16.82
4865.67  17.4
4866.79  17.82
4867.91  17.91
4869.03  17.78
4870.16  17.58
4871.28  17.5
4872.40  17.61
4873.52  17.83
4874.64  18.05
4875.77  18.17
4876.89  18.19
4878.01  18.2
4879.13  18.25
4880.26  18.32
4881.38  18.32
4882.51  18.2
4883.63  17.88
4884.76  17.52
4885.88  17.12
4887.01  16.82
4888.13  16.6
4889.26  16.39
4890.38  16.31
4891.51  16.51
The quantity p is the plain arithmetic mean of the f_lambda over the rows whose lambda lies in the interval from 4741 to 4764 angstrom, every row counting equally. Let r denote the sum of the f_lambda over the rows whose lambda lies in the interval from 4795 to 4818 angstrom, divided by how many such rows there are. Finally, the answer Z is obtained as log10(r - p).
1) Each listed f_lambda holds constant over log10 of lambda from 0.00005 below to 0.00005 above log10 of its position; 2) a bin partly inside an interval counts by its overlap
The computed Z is 0.03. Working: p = 17.55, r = 18.6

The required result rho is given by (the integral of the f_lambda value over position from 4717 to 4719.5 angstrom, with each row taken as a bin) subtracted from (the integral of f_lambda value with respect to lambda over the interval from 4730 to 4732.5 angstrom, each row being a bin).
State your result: 3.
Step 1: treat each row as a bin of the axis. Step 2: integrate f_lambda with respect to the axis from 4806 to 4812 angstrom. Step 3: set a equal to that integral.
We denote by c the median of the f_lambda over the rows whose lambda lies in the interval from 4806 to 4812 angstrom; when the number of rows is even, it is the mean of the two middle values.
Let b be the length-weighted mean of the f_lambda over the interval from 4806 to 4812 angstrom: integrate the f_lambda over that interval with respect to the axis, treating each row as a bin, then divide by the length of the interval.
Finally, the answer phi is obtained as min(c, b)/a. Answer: 0.17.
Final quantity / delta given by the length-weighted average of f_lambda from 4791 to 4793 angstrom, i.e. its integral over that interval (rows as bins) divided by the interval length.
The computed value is 18.2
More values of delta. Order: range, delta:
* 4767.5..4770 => 18.0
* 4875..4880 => 18.2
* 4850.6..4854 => 17.9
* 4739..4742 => 17.7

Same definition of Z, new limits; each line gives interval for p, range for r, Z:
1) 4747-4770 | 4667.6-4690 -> -0.20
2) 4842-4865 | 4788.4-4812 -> 0.04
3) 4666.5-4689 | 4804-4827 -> -0.80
